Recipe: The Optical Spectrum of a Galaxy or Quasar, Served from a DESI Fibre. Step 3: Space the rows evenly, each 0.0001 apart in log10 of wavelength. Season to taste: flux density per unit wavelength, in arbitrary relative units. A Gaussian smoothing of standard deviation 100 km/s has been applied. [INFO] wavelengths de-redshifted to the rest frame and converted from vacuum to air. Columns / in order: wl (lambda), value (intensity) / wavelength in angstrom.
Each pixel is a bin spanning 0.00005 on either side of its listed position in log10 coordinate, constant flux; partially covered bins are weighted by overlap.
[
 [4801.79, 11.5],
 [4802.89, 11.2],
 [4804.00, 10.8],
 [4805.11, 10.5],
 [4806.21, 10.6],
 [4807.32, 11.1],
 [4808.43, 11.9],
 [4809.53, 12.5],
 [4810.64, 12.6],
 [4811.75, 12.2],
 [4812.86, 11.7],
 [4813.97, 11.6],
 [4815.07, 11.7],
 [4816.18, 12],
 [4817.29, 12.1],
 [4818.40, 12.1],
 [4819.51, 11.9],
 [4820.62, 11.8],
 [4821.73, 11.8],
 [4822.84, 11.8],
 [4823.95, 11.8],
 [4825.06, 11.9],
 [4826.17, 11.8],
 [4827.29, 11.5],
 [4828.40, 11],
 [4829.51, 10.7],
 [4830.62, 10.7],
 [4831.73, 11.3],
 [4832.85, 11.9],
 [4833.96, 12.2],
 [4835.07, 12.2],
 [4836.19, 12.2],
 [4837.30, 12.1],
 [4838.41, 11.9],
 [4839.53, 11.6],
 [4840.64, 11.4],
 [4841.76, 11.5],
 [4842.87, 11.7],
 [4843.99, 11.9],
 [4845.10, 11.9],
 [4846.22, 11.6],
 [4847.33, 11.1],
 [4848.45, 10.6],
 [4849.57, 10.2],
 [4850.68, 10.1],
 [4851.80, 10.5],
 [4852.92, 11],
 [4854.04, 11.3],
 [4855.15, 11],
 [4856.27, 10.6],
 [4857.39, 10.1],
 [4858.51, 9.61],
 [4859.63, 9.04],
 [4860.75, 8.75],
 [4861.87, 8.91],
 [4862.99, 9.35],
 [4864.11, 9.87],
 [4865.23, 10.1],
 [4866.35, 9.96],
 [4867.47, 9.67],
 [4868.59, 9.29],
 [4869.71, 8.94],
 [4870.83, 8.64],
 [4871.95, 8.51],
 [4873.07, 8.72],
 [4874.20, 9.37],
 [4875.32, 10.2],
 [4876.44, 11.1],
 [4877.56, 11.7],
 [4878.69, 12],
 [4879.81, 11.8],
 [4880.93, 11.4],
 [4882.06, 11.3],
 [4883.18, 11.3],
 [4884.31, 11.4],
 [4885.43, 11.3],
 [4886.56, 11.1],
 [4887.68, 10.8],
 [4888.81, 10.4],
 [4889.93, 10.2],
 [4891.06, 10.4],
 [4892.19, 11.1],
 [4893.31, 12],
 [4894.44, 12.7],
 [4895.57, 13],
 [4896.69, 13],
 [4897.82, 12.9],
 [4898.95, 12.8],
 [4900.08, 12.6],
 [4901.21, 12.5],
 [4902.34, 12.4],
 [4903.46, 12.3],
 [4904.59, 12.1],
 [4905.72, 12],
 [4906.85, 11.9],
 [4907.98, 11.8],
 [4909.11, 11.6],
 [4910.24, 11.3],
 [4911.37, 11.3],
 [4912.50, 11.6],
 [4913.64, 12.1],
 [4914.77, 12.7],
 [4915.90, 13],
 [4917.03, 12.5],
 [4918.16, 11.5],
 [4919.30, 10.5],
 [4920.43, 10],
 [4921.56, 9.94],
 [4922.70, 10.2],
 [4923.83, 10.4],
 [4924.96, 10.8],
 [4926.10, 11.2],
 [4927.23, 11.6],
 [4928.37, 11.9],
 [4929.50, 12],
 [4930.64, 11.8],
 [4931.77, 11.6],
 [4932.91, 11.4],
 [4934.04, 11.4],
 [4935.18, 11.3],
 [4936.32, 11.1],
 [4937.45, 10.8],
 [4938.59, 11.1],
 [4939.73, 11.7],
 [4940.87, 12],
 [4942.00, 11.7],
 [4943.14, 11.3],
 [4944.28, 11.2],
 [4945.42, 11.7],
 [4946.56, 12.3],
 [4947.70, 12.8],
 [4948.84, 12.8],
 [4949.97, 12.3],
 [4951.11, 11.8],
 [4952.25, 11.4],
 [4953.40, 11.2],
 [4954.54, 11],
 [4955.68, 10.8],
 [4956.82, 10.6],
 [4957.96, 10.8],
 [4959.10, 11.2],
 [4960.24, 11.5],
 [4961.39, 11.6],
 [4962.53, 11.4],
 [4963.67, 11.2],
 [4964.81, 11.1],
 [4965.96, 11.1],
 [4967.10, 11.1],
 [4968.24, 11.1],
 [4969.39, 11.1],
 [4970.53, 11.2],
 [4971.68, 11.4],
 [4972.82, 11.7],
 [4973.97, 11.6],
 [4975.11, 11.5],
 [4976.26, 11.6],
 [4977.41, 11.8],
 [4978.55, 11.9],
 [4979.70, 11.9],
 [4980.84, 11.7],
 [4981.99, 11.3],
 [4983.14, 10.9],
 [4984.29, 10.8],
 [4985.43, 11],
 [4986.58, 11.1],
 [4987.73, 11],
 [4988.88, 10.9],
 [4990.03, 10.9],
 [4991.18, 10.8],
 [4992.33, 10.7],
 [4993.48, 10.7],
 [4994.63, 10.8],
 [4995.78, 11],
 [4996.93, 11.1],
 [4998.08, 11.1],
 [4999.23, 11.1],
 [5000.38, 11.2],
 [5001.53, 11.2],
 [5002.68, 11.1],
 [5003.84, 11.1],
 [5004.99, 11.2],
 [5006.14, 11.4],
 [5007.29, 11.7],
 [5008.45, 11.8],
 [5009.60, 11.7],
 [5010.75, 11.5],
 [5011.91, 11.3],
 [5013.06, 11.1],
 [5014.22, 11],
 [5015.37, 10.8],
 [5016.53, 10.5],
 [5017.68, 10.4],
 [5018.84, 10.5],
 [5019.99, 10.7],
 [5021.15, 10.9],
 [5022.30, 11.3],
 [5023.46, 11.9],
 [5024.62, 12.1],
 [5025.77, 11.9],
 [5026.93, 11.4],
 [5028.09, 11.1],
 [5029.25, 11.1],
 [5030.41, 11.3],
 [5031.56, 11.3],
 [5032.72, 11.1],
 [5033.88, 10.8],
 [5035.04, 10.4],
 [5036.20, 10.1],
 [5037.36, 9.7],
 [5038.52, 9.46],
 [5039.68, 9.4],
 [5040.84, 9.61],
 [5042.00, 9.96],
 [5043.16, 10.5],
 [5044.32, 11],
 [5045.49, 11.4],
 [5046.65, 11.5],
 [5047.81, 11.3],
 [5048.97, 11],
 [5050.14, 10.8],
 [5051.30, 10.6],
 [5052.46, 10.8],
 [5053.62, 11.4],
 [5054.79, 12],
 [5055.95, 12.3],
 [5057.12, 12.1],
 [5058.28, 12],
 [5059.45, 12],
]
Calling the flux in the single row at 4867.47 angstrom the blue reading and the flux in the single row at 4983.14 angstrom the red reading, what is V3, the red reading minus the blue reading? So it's 1.2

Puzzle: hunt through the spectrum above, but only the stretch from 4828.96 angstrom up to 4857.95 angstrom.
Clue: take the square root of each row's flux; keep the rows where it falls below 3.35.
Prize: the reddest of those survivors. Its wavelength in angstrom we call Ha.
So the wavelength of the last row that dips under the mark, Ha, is 4857.39 angstrom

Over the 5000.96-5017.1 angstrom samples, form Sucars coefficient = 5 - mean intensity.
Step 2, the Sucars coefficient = -6.2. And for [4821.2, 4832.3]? -6.4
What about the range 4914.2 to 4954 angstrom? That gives -6.5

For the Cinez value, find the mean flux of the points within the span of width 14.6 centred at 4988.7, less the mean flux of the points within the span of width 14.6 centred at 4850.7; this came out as 0.00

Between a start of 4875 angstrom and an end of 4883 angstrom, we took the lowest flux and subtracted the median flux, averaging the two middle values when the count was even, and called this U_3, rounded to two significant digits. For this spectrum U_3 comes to -1.2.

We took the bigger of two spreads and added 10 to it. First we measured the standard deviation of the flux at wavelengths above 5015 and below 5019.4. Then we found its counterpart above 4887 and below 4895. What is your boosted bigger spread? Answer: 10.9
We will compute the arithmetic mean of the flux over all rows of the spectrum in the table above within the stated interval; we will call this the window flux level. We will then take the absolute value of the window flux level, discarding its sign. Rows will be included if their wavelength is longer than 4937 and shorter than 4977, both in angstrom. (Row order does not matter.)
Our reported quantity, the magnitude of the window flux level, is 11.45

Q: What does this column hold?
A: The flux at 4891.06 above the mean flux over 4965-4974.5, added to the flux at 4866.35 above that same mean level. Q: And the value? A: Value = -2.2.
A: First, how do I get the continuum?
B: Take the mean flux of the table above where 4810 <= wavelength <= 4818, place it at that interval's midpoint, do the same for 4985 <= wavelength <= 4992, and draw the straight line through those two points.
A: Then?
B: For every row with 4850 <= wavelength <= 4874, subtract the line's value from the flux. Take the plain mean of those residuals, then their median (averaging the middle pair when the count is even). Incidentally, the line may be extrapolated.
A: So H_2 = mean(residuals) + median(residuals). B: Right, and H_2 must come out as -4.0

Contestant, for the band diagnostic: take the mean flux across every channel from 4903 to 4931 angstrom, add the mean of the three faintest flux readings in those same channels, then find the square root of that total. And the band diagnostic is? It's 4.64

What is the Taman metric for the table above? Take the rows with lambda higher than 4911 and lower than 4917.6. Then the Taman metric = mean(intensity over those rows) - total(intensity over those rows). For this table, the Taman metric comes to -61.0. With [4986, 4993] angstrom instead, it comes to -54.5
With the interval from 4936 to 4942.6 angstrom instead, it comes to -57.0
